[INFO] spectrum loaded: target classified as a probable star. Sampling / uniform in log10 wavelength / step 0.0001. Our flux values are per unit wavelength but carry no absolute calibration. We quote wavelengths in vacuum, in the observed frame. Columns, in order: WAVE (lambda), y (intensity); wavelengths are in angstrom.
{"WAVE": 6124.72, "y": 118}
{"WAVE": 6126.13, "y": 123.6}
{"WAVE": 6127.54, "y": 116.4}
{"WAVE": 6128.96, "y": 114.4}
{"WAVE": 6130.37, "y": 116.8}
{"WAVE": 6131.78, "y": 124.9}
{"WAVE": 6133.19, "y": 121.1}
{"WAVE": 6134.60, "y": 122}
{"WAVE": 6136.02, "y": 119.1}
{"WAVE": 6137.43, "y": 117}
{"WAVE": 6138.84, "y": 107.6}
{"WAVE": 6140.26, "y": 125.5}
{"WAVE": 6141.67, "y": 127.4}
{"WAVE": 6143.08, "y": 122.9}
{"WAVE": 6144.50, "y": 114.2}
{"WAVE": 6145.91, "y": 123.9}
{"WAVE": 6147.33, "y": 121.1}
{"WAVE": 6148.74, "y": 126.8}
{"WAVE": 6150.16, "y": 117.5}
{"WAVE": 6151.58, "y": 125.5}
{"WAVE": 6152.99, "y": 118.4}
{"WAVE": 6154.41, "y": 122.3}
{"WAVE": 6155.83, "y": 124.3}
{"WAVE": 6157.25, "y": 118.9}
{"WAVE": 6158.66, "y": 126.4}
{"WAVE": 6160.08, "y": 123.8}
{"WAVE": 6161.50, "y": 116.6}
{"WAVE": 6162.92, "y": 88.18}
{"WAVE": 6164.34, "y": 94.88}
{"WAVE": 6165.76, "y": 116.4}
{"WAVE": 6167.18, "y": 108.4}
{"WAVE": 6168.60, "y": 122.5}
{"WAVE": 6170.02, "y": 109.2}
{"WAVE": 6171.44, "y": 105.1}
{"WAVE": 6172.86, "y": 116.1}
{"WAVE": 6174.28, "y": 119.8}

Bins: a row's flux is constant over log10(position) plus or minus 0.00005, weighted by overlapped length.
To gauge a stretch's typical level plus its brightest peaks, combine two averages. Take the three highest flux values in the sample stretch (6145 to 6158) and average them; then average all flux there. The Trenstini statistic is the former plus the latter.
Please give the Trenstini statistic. 248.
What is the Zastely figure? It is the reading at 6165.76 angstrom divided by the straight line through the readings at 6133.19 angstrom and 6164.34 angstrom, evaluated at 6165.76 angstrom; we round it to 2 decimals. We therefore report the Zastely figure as 1.24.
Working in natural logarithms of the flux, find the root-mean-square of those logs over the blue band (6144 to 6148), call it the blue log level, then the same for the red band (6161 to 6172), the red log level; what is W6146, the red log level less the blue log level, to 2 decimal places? -0.11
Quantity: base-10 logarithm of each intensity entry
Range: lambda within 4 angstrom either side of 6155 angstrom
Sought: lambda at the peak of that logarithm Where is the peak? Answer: 6158.66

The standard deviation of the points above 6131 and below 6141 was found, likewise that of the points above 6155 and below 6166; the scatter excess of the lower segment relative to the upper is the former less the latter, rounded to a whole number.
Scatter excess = -8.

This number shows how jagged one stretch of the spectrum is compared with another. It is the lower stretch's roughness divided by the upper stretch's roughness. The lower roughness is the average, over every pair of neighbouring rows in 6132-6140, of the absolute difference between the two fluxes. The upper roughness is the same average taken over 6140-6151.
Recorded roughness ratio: 0.63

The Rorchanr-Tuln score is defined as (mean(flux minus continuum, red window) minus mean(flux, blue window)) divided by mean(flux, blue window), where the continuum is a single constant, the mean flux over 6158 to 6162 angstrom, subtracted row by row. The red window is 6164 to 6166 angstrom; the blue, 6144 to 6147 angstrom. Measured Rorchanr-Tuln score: -1.14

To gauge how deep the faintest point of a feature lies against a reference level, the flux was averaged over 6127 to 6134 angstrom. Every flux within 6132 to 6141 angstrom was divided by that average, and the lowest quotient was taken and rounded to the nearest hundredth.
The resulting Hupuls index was 0.91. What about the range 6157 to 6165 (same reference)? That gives 0.74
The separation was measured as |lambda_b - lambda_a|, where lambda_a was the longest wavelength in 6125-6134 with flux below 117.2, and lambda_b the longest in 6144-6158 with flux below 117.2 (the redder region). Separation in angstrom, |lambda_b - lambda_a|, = 14.1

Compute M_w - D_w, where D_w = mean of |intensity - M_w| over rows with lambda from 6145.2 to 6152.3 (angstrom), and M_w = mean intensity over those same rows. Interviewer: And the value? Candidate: 120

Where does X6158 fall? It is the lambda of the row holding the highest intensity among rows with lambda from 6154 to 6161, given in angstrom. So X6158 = 6158.66 angstrom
